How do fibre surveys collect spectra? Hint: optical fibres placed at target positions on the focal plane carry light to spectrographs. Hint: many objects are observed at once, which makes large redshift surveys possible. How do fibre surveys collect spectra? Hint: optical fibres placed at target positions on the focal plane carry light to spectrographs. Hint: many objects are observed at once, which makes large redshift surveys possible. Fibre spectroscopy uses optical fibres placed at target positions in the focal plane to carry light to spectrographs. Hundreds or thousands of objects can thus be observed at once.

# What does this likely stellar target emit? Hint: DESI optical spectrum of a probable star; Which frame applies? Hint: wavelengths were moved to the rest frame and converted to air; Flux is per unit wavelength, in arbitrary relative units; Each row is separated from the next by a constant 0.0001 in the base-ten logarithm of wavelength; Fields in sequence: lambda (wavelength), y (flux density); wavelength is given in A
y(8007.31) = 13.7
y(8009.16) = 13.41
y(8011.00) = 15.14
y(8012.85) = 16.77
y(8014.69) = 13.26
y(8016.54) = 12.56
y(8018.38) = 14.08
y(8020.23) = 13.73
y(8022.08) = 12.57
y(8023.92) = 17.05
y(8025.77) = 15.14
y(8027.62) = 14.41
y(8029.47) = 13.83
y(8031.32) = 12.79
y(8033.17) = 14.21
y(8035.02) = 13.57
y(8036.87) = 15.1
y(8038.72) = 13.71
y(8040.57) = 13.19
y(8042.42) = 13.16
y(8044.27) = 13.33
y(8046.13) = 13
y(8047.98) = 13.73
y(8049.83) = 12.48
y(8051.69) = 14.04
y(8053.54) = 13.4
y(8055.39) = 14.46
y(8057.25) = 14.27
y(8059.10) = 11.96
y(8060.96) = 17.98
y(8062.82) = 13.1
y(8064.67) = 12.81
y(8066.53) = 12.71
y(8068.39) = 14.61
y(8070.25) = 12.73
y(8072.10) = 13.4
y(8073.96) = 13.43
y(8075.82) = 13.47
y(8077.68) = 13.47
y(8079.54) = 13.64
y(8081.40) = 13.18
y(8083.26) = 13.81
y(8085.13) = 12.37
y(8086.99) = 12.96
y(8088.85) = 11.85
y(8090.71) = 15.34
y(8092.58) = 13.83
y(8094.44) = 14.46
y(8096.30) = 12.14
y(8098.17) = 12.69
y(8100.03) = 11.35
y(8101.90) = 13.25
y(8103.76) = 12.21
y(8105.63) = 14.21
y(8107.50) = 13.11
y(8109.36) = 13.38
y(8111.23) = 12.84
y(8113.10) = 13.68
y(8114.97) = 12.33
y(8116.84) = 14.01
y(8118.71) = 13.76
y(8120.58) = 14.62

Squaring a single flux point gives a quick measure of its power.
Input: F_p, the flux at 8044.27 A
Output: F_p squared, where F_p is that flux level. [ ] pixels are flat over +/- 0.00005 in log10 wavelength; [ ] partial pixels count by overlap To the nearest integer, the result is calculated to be 178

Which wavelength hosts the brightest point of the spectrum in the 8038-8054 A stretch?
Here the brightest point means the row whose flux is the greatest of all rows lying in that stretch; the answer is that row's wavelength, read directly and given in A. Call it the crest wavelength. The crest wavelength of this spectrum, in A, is 8051.69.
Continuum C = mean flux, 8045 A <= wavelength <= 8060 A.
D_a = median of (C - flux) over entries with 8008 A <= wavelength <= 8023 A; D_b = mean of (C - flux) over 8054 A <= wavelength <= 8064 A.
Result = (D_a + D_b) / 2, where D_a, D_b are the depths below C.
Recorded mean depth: -0.5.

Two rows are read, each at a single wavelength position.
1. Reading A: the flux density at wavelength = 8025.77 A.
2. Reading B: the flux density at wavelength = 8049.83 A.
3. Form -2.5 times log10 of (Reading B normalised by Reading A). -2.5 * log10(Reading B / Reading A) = 0.21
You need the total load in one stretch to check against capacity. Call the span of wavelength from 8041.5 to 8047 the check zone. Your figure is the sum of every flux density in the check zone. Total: 39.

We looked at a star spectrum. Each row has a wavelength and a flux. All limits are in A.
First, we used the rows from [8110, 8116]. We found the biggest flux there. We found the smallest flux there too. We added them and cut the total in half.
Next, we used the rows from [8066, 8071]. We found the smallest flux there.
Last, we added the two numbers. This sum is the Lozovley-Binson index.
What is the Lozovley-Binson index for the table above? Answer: 25.7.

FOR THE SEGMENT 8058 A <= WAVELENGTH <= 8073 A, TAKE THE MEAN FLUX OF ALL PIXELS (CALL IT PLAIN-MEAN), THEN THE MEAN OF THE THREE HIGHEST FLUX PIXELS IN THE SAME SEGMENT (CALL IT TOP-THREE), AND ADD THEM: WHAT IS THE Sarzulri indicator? 29.0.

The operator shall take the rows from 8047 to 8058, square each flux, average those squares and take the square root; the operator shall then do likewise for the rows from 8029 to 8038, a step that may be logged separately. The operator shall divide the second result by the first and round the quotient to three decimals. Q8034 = 1.013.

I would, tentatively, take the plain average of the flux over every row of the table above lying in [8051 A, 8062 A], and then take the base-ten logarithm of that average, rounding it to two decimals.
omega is 1.16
